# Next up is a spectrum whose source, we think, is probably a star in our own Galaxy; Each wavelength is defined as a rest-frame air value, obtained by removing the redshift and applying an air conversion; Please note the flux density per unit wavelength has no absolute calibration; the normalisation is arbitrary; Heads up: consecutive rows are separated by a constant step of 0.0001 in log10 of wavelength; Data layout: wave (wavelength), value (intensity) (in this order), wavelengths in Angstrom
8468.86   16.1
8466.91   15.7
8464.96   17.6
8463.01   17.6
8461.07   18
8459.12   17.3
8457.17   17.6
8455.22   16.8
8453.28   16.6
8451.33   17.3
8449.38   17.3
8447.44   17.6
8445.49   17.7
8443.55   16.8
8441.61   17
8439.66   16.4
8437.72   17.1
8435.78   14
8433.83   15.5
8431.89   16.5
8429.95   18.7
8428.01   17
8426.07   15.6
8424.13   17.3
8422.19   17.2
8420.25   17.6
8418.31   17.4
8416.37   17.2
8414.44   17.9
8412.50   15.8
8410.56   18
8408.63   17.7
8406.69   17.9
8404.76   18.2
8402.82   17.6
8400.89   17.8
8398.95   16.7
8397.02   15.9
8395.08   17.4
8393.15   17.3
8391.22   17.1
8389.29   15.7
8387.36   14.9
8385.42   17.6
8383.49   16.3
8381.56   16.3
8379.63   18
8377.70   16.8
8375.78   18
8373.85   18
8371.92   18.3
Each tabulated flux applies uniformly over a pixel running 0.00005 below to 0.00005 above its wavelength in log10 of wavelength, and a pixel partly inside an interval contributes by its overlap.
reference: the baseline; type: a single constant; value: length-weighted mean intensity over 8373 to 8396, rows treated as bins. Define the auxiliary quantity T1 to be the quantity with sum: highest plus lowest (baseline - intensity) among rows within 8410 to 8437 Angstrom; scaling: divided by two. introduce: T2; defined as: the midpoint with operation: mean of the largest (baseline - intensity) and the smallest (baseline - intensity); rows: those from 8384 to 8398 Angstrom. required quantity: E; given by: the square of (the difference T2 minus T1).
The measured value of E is 0.010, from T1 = 0.6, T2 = 0.70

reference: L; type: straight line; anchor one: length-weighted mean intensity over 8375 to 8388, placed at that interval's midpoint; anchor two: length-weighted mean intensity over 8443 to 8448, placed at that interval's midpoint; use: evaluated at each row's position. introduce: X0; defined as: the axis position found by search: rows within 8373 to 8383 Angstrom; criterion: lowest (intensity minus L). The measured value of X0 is 8381.56 Angstrom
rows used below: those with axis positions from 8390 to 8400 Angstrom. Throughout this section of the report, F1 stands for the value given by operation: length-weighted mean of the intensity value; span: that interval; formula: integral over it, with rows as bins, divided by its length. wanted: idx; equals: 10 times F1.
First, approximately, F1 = 16.9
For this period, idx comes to 169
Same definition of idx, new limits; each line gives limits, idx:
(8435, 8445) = 164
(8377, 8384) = 169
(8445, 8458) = 172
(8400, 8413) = 176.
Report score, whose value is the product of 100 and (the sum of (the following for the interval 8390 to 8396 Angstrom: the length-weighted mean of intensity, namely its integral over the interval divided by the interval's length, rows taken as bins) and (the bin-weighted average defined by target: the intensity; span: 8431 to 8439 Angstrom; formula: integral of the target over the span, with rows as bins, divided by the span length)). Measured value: 3301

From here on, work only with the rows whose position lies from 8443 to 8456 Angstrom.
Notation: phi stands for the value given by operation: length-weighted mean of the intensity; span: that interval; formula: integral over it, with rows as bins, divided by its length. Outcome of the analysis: 17.2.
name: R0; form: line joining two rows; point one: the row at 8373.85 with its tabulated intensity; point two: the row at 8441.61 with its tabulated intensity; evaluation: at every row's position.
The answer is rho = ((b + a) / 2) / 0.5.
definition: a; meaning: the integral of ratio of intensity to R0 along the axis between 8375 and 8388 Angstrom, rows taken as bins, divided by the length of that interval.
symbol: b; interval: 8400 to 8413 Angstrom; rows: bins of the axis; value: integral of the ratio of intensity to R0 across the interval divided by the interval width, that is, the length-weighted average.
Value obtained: 1.95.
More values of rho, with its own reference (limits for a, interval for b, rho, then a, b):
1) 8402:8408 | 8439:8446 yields 2.02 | 1.02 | 1.00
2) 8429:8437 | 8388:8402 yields 1.90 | 0.95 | 0.95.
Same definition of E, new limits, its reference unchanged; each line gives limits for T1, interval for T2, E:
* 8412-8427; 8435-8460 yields 0.810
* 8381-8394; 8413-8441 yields 0.010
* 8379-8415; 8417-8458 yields 0.040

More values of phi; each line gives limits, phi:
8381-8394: 16.5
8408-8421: 17.4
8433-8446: 16.3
